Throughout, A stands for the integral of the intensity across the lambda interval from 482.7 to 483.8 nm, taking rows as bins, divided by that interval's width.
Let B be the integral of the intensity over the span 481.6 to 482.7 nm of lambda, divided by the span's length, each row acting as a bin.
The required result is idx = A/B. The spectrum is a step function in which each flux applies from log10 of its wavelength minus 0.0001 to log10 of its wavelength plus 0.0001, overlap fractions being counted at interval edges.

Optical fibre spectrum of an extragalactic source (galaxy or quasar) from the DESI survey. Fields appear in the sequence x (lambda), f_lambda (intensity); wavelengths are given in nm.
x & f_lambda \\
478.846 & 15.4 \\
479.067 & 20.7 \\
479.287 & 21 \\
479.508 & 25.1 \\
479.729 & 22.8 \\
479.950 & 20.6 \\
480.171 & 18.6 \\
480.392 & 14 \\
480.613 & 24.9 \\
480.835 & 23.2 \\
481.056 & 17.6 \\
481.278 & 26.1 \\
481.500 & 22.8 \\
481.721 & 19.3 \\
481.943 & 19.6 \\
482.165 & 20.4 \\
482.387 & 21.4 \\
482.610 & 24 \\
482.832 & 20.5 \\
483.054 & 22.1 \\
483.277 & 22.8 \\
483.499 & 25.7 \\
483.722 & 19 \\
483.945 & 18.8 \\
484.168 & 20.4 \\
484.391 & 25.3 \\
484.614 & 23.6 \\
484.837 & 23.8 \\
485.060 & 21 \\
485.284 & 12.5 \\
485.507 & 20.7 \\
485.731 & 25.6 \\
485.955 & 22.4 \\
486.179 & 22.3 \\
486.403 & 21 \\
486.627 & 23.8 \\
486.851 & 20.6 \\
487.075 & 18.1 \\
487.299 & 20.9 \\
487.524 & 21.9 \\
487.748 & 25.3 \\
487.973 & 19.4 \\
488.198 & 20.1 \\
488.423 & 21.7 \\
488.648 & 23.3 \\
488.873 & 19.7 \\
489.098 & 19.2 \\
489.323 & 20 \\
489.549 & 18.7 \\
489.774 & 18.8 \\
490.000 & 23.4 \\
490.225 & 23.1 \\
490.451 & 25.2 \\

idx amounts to 1.06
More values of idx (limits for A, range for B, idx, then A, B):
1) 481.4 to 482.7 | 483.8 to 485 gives 0.95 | 21.2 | 22.2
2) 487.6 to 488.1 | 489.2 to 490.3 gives 1.07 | 22.3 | 20.7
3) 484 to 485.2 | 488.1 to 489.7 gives 1.10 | 22.4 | 20.4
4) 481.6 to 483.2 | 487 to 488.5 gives 1.00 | 21.1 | 21.1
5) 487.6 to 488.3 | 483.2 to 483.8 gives 0.95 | 21.6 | 22.7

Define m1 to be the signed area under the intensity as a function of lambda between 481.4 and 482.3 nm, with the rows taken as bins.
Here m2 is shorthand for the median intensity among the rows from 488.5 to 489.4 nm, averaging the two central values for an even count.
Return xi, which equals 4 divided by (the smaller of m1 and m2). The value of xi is 0.216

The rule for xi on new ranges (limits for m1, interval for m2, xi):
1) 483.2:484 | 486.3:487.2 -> 0.230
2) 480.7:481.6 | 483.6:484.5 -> 0.203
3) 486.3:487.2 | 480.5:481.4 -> 0.213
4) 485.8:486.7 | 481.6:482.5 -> 0.200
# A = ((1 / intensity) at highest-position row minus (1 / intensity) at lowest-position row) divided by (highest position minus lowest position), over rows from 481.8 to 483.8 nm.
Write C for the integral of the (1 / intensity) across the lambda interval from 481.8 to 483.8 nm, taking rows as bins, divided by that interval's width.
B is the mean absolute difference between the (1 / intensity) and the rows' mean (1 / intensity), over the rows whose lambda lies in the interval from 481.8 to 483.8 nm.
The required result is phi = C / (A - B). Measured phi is -17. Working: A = 0.001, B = 0.0036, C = 0.0464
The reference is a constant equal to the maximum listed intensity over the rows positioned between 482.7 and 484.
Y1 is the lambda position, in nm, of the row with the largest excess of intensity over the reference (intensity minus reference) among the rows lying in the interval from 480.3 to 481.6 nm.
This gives 481.278 nm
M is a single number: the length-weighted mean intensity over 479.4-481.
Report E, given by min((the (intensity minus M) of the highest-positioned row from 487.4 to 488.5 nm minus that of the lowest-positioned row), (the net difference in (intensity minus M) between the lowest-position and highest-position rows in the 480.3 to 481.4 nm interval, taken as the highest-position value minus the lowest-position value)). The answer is -0.2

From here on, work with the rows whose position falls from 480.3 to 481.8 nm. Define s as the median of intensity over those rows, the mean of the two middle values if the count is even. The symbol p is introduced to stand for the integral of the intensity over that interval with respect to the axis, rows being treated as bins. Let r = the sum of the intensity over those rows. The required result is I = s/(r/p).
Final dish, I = 4.92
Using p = 31.9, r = 148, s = 22.8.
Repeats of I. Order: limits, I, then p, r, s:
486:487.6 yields 4.81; 34.0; 149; 21.0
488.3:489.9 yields 4.51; 32.4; 141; 19.7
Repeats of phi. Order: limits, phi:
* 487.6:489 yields 8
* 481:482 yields -4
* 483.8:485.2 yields -5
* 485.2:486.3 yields -1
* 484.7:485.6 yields -16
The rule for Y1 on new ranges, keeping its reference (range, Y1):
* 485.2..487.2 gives 485.731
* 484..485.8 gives 485.731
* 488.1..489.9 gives 488.648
